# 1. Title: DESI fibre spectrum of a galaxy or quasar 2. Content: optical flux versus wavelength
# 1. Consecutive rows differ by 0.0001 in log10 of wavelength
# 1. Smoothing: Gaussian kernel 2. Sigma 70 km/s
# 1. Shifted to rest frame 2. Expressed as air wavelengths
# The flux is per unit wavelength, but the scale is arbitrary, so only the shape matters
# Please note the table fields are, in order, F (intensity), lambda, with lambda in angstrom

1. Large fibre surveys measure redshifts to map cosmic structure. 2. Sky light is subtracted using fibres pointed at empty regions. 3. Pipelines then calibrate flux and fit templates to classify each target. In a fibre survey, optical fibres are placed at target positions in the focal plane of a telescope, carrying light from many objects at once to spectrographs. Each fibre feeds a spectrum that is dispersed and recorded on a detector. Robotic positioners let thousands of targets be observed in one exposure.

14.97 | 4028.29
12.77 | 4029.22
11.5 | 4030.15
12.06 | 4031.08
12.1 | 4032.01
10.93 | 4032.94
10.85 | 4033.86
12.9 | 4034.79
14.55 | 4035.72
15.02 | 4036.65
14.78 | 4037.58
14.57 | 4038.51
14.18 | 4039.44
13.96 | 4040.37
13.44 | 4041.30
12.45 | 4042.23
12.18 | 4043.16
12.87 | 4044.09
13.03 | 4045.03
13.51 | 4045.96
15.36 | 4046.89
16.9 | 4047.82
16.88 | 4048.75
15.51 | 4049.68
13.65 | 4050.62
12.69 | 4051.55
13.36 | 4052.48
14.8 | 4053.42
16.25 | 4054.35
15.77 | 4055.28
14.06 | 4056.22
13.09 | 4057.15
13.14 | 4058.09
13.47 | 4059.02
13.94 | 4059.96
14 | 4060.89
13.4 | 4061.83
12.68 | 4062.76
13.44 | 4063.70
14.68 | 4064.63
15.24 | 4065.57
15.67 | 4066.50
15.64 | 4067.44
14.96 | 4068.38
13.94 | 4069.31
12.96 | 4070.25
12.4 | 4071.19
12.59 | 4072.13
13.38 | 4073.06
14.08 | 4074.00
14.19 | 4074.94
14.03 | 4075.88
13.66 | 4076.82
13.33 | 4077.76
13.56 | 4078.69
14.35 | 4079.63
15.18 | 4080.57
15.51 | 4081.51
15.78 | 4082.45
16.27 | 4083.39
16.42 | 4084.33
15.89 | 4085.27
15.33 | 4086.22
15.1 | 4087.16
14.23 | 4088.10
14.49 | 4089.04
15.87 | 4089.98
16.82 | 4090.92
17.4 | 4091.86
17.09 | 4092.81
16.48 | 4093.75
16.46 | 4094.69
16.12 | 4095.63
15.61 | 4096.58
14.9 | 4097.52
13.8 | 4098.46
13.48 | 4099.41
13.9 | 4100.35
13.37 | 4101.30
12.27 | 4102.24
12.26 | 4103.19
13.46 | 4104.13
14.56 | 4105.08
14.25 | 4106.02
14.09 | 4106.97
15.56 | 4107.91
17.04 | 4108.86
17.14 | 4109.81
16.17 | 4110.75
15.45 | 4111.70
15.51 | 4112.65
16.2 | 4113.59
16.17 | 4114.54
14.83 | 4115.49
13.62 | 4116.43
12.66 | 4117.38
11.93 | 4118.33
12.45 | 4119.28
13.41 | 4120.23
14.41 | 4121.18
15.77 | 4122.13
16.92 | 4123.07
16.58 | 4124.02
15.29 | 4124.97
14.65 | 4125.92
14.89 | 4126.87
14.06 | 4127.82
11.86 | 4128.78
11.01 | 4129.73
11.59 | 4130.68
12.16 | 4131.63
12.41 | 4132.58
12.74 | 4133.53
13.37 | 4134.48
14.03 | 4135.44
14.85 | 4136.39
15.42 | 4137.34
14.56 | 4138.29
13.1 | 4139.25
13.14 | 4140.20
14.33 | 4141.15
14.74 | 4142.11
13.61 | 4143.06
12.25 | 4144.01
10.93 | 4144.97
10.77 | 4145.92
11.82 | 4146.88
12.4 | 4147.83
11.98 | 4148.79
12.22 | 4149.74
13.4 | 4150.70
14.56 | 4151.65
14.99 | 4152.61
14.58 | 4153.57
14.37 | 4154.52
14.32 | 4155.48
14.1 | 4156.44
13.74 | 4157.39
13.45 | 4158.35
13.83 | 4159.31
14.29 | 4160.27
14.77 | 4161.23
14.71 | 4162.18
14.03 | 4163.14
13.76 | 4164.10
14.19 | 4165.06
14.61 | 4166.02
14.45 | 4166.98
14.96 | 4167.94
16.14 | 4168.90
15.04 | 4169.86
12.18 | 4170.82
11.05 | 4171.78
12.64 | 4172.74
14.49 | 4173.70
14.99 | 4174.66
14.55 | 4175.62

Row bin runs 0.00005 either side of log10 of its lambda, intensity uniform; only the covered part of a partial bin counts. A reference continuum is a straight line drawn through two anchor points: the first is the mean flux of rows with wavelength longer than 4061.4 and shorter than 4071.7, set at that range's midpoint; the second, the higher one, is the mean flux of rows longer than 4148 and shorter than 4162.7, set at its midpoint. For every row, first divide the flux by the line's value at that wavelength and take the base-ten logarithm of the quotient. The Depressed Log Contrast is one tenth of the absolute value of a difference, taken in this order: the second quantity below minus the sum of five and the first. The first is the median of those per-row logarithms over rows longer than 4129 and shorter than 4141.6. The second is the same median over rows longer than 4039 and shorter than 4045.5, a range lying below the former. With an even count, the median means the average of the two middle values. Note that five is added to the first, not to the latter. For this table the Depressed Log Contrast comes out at 0.501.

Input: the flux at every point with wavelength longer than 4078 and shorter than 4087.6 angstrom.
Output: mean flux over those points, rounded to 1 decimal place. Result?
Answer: 15.3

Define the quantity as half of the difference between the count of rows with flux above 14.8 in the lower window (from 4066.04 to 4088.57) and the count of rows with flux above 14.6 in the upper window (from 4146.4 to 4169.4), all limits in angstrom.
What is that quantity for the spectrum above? 2.5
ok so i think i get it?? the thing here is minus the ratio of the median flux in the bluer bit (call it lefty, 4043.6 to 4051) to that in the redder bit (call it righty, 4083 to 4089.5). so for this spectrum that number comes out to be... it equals -0.95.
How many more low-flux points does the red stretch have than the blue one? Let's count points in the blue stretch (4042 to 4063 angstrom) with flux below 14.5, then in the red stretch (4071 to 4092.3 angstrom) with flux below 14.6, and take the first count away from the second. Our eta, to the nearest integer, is -4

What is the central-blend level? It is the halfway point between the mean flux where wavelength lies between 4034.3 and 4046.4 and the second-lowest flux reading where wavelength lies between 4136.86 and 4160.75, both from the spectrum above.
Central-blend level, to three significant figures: 12.3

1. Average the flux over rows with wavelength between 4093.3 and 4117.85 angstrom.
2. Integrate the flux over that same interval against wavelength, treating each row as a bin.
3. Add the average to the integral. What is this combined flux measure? 379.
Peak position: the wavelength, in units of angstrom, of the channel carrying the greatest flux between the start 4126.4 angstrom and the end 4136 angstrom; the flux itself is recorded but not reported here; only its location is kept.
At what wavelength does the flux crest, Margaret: 4126.87 angstrom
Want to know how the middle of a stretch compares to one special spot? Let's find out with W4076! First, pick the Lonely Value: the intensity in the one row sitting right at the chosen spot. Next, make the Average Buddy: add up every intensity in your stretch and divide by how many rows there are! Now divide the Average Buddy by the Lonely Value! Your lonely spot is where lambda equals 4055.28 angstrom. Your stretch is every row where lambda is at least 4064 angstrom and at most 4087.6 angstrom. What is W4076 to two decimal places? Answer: 0.92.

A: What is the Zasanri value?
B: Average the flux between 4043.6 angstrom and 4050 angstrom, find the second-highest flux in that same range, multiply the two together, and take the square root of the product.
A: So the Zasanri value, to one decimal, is 15.8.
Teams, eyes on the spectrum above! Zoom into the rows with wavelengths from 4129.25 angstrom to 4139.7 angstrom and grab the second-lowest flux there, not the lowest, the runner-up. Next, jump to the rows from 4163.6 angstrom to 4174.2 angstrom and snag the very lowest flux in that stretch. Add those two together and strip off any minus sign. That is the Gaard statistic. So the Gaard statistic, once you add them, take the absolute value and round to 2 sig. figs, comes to 23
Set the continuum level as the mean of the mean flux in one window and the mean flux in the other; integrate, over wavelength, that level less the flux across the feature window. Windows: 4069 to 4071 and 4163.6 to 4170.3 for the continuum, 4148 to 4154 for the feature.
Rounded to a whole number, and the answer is 3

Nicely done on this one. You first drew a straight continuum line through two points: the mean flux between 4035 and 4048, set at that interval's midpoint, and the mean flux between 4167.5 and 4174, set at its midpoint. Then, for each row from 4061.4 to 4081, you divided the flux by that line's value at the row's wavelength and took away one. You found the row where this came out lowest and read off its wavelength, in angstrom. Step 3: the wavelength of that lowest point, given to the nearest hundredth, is 4071.19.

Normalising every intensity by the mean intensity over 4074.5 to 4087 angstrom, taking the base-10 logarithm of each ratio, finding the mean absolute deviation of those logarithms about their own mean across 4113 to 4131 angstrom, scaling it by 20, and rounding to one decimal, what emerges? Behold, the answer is 1.0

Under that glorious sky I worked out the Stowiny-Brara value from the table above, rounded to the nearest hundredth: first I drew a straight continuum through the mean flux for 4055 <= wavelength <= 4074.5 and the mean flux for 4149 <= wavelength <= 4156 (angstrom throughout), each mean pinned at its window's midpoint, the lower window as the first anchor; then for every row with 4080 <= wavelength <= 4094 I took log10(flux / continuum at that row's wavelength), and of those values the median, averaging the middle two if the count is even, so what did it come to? 0.06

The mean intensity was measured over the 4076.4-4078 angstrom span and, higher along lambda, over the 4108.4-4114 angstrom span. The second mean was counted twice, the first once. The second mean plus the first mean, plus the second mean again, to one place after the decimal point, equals 46.0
